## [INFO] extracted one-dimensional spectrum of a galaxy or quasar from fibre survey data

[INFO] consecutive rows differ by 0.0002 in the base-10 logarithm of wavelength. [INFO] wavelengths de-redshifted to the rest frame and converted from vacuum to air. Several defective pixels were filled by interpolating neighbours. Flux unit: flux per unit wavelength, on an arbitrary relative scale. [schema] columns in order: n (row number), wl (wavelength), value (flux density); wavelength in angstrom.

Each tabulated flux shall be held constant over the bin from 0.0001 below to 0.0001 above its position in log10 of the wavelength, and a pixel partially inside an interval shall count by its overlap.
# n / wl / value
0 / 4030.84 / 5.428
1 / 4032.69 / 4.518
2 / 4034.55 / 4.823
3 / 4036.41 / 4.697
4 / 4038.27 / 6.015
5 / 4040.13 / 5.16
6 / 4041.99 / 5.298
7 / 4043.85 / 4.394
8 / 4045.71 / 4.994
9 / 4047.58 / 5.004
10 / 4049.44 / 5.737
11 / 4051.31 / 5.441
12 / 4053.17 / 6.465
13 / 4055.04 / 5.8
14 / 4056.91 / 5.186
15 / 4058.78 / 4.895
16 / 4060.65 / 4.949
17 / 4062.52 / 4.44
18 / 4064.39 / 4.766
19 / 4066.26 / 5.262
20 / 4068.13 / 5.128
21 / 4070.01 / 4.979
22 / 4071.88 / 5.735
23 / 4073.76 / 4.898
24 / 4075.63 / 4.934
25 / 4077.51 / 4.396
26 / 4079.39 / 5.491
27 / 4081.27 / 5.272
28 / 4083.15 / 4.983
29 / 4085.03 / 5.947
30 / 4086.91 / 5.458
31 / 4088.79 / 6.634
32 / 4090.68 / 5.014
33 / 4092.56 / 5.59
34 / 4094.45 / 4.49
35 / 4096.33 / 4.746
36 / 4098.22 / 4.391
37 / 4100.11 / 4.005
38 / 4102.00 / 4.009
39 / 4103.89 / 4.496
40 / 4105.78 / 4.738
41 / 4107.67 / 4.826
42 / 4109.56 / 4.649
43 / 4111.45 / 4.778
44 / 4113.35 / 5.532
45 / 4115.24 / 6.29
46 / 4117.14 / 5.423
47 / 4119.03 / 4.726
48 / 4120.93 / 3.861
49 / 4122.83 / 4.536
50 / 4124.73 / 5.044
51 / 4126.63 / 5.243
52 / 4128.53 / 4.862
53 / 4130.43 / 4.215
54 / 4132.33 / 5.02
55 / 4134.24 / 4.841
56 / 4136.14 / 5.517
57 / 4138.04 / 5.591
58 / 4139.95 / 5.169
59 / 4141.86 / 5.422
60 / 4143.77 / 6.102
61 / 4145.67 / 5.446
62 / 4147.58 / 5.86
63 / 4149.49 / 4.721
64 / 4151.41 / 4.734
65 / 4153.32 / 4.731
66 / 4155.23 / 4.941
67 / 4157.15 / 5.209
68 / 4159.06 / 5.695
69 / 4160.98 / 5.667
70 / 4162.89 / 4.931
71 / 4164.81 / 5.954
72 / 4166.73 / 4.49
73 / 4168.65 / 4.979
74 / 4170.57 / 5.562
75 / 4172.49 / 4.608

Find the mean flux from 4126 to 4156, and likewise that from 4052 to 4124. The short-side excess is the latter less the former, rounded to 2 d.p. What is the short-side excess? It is -0.11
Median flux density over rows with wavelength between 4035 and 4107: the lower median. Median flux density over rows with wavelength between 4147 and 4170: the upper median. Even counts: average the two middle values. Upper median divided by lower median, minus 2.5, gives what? -1.51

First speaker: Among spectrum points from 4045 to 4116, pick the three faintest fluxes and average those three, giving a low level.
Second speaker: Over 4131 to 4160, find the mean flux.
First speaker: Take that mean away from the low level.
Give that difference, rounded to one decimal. -1.1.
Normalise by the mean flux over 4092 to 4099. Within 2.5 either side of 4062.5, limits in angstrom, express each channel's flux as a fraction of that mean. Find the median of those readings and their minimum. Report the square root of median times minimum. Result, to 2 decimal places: 0.96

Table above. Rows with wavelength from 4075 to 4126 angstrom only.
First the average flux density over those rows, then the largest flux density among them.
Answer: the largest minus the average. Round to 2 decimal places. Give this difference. 1.66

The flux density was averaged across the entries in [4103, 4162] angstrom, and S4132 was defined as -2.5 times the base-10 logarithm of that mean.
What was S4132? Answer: -1.77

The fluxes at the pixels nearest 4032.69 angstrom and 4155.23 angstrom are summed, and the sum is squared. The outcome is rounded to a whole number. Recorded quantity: 89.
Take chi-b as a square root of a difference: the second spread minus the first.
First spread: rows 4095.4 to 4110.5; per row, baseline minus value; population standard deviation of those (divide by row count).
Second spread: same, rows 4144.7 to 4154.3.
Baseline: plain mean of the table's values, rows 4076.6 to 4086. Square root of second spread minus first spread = 0.41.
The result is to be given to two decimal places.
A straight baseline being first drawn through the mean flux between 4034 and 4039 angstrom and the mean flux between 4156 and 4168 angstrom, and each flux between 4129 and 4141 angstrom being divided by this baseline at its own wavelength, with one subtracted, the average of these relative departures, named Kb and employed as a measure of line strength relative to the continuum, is -0.04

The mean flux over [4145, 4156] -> 5.1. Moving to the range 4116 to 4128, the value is 4.8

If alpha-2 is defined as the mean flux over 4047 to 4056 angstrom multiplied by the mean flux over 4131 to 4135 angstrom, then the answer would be 28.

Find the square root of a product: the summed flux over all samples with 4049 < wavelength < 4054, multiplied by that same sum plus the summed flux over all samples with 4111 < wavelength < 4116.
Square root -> 24.6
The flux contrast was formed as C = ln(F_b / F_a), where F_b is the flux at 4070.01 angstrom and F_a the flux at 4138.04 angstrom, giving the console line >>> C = -0.12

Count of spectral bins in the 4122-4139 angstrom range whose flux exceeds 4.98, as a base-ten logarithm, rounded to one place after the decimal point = 0.7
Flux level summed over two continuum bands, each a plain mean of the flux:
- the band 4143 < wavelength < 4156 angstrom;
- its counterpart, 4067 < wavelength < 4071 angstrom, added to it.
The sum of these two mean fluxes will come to 10.3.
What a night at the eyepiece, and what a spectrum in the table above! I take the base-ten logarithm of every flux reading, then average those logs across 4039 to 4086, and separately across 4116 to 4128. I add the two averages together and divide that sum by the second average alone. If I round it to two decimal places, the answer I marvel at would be 2.05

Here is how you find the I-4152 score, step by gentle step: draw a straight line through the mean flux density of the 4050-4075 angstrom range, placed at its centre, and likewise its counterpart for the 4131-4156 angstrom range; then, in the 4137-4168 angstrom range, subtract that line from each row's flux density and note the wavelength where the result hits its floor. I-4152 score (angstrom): 4166.73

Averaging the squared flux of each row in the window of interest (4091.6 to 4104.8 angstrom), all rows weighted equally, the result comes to 21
